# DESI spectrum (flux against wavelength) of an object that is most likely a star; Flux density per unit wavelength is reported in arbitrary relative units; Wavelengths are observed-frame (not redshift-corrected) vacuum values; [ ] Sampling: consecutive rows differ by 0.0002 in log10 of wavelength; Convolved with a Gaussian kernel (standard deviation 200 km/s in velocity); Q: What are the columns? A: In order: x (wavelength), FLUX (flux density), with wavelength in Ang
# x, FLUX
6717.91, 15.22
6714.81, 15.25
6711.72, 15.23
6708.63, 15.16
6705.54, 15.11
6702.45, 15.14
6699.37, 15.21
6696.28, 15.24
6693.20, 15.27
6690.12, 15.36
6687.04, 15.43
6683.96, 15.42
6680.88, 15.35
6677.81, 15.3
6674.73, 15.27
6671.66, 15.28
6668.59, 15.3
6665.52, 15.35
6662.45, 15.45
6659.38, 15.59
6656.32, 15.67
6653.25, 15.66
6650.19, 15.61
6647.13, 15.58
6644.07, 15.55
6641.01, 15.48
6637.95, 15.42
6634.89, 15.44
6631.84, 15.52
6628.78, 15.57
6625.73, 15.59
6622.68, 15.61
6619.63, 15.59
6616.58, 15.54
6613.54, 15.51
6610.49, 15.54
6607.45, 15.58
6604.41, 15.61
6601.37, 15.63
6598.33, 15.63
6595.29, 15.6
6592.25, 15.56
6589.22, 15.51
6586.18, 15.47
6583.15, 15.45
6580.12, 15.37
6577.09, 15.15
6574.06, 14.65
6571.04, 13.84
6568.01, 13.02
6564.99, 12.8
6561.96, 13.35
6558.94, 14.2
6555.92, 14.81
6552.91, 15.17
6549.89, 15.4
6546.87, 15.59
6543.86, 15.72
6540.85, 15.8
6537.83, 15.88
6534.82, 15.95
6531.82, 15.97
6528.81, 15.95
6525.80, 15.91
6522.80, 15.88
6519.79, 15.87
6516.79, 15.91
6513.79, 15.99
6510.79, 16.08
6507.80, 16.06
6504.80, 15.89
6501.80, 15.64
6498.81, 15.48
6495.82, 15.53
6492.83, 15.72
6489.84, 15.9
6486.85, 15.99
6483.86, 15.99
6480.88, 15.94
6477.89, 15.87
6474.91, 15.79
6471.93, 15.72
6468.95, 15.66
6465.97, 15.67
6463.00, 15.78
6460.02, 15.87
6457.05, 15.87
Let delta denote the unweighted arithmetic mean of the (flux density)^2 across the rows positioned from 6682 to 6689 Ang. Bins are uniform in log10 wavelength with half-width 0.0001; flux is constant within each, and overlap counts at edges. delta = 238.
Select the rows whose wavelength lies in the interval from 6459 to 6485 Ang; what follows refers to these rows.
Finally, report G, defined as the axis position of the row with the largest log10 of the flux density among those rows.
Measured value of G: 6483.86 Ang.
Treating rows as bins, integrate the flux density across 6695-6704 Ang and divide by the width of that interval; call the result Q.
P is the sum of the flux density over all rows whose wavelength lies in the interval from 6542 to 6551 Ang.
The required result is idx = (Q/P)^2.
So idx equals 0.106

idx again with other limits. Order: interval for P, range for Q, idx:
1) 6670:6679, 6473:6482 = 0.120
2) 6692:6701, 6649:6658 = 0.117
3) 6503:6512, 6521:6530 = 0.110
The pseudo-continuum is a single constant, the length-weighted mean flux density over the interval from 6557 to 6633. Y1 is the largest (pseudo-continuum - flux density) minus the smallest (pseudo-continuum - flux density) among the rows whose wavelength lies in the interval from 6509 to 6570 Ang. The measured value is 3.3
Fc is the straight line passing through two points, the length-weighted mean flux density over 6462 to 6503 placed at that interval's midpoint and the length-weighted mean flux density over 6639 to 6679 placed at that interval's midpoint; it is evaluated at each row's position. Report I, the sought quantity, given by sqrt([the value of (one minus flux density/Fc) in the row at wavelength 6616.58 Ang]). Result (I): 0.00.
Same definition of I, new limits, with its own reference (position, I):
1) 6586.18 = 0.09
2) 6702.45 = 0.13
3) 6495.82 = 0.12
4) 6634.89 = 0.07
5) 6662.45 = 0.03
